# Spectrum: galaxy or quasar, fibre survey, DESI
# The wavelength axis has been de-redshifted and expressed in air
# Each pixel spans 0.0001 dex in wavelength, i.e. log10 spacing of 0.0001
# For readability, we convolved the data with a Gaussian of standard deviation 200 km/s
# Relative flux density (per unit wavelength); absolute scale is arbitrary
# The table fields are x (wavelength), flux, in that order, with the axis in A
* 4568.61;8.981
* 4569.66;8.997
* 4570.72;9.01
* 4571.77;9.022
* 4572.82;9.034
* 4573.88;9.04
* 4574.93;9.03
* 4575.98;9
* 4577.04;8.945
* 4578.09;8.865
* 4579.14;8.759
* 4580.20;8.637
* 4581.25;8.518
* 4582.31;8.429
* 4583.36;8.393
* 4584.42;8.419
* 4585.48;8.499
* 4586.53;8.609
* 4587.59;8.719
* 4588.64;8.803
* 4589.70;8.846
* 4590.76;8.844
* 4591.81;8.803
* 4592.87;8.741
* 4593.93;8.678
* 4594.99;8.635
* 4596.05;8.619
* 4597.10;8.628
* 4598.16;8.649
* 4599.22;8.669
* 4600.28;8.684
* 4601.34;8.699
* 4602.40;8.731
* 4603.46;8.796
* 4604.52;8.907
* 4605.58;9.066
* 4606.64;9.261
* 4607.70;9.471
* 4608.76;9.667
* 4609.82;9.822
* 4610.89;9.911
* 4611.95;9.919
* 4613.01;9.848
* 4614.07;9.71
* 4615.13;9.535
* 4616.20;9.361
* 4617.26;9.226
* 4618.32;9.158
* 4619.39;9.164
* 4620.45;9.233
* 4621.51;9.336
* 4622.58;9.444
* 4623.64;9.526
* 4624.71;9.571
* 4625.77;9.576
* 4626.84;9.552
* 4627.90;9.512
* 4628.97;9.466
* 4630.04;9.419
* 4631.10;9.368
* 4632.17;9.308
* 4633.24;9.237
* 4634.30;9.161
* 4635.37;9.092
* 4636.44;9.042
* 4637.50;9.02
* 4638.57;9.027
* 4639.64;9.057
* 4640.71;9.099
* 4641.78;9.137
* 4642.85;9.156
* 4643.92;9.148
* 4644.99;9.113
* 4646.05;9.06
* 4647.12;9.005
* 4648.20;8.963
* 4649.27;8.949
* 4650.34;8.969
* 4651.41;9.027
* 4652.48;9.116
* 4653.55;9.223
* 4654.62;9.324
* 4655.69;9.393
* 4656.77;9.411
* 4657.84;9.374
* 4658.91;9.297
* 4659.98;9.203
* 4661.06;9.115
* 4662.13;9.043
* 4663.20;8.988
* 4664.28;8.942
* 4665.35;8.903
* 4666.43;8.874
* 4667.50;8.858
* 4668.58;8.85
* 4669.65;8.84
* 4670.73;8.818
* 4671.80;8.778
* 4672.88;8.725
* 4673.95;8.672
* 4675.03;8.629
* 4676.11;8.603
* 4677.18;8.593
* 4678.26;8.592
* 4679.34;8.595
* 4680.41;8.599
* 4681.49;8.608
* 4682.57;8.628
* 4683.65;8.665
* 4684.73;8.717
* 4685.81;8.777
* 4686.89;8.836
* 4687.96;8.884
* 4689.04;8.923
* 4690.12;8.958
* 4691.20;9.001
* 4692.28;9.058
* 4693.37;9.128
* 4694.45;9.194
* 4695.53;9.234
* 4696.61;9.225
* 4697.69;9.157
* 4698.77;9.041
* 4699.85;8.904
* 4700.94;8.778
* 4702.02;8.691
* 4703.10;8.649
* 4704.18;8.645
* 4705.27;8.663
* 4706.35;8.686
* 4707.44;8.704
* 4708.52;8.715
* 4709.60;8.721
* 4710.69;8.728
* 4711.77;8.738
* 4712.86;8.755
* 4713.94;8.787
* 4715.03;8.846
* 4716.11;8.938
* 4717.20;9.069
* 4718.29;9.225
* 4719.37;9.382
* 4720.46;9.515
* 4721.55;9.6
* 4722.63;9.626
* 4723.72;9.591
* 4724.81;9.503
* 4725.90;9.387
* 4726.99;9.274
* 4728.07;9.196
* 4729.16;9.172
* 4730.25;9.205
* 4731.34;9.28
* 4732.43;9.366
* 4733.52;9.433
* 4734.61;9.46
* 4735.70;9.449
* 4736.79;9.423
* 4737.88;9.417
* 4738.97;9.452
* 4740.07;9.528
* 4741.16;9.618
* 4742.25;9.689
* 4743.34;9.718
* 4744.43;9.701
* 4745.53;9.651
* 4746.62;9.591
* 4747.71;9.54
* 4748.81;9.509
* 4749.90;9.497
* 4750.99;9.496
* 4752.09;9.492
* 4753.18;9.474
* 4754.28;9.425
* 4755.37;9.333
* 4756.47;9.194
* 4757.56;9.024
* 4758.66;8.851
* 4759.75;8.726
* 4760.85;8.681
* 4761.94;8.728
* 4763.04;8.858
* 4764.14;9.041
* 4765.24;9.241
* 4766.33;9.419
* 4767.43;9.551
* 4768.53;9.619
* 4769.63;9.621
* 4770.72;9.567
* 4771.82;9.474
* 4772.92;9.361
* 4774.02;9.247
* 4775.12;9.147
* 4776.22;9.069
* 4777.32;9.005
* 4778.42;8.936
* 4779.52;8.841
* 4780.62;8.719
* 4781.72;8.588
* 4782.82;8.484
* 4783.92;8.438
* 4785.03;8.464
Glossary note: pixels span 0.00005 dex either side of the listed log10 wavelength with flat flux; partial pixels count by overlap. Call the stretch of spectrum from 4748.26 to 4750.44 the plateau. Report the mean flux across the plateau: 9.50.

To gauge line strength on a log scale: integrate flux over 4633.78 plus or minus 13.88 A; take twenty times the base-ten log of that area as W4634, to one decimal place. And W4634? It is 48.2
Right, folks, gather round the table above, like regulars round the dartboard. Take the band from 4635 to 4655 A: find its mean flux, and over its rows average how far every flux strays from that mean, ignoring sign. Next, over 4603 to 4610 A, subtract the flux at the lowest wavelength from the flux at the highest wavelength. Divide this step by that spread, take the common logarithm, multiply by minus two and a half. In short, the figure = -2.9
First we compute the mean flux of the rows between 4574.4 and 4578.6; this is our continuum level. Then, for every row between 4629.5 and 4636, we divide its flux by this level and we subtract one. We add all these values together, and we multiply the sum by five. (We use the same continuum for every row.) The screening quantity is 1.0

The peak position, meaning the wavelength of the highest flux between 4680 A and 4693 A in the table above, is 4692.28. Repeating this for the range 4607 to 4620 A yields 4611.95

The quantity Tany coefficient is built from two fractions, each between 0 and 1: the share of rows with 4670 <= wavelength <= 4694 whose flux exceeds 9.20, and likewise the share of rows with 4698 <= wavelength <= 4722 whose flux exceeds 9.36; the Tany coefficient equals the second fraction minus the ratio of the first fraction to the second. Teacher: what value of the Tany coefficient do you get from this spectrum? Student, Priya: 0.14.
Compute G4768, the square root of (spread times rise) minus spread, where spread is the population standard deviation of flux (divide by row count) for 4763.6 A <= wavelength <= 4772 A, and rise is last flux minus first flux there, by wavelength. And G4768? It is 0.096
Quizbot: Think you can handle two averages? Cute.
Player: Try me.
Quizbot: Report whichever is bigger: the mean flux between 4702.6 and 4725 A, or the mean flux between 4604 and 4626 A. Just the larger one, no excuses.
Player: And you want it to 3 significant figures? 9.46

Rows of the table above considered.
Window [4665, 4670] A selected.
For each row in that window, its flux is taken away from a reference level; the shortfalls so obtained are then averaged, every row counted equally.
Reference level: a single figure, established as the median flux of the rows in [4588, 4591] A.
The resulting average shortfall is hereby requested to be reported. -0.02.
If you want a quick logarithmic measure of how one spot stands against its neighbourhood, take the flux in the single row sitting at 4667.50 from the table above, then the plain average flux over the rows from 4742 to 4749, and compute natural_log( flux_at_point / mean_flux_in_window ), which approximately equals -0.083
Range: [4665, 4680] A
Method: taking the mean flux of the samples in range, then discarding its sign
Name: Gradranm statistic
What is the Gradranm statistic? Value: 8.74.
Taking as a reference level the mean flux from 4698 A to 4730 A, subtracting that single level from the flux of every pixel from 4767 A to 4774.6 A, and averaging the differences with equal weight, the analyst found 0.47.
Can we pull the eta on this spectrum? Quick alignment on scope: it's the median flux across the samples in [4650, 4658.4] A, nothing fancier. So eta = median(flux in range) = 9.27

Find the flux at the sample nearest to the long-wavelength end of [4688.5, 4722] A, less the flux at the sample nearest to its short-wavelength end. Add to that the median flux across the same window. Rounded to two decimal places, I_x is 9.60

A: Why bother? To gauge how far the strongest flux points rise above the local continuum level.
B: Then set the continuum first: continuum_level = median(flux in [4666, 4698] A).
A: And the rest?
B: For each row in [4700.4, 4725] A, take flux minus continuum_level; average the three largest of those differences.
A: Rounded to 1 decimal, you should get 0.8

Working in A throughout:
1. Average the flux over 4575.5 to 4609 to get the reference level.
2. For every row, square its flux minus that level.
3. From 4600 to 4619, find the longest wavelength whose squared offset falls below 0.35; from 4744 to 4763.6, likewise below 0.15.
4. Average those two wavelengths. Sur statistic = 4690.7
